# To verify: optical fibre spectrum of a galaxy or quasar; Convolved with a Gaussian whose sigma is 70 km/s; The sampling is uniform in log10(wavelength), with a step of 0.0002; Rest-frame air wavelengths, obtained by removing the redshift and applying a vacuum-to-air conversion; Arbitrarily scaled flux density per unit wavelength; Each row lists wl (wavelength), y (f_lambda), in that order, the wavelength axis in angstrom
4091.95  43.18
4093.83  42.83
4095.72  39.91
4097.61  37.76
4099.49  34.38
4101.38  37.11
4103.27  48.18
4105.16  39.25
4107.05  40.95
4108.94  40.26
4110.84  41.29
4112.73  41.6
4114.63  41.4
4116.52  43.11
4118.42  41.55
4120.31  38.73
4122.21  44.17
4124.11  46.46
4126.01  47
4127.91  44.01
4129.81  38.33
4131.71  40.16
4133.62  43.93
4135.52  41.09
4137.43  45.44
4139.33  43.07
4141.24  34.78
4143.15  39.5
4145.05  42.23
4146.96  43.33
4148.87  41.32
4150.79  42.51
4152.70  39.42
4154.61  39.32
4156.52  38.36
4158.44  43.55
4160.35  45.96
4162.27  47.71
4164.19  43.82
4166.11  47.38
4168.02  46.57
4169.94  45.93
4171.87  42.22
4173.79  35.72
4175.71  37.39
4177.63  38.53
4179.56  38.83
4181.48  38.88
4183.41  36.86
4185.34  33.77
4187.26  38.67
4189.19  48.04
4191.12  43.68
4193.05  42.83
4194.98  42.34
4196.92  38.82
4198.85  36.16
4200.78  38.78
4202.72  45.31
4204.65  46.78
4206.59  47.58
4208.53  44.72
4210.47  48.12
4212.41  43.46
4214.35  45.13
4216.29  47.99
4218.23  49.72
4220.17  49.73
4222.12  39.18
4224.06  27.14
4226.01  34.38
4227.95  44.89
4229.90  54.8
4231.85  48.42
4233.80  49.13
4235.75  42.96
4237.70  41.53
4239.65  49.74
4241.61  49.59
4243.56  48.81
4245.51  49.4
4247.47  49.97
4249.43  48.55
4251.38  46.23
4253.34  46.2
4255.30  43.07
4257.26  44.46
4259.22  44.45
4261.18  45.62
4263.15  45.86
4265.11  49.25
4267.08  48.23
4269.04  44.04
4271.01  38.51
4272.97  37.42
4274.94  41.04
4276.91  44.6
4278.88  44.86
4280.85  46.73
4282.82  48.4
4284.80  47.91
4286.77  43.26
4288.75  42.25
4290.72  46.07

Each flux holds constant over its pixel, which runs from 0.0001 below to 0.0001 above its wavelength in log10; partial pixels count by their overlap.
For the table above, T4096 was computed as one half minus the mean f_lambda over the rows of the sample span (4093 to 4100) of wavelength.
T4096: -38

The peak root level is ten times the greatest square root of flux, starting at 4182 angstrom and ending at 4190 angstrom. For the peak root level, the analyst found 69.3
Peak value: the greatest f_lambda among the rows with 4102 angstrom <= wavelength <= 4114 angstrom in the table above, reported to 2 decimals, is 48.18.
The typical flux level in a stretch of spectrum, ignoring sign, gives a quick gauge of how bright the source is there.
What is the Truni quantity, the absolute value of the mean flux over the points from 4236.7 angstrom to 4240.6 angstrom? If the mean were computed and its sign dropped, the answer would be 46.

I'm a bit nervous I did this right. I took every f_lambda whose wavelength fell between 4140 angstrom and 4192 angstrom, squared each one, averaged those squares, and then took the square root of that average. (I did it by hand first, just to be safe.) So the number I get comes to 41.5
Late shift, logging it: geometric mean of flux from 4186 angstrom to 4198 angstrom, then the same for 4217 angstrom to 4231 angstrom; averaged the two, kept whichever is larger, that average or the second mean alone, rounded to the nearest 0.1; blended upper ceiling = 42.0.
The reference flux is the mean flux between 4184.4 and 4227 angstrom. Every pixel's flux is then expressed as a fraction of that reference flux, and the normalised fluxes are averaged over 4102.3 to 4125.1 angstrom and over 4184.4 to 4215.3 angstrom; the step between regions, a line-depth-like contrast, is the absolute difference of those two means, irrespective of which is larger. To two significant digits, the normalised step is 0.012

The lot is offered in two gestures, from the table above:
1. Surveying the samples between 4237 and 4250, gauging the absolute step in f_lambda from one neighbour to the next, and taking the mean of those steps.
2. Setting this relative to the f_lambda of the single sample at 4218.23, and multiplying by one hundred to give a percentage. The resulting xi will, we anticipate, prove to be 3.9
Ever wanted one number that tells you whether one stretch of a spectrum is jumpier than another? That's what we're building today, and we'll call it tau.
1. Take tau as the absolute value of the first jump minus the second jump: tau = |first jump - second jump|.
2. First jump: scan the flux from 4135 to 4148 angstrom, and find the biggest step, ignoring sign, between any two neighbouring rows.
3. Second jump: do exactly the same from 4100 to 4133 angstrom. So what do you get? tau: 2.8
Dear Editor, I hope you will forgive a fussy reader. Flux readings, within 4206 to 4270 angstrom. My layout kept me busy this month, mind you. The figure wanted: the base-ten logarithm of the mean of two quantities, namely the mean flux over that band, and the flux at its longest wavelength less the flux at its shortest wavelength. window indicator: 1.33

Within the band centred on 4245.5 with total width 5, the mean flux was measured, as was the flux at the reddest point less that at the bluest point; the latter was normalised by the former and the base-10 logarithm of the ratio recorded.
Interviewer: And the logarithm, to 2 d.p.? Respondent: -1.63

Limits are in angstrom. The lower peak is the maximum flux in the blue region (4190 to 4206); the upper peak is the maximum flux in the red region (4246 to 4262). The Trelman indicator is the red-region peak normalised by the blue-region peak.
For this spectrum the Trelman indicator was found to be 1.07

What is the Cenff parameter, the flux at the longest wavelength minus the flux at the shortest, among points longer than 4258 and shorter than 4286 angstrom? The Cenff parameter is 3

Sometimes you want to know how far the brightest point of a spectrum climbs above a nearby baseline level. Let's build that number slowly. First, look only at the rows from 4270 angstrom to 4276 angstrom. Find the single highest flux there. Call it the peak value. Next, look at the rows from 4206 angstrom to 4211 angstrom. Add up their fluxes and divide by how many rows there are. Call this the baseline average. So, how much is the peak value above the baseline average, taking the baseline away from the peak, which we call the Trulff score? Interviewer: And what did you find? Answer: -6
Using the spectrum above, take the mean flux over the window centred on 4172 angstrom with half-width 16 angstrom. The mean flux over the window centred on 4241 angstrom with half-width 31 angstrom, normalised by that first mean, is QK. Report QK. 1.11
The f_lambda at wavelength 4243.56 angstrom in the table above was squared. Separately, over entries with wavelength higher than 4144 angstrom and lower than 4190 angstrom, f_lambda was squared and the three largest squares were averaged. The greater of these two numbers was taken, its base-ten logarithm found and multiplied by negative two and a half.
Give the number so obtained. -8.44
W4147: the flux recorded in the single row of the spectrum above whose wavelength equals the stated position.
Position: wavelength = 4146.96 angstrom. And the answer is 43.33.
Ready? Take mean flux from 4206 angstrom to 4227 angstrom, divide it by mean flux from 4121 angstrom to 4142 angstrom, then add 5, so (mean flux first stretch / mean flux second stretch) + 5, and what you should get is 6.02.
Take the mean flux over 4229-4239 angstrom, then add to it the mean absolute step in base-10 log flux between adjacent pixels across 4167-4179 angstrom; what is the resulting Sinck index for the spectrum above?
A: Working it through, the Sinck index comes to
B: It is 47.4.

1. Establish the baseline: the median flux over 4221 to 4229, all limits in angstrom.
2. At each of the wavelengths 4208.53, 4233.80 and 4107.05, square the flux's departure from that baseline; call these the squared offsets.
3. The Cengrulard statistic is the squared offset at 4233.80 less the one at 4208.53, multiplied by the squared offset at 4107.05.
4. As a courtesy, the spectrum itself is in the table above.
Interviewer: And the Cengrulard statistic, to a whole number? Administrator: 1556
